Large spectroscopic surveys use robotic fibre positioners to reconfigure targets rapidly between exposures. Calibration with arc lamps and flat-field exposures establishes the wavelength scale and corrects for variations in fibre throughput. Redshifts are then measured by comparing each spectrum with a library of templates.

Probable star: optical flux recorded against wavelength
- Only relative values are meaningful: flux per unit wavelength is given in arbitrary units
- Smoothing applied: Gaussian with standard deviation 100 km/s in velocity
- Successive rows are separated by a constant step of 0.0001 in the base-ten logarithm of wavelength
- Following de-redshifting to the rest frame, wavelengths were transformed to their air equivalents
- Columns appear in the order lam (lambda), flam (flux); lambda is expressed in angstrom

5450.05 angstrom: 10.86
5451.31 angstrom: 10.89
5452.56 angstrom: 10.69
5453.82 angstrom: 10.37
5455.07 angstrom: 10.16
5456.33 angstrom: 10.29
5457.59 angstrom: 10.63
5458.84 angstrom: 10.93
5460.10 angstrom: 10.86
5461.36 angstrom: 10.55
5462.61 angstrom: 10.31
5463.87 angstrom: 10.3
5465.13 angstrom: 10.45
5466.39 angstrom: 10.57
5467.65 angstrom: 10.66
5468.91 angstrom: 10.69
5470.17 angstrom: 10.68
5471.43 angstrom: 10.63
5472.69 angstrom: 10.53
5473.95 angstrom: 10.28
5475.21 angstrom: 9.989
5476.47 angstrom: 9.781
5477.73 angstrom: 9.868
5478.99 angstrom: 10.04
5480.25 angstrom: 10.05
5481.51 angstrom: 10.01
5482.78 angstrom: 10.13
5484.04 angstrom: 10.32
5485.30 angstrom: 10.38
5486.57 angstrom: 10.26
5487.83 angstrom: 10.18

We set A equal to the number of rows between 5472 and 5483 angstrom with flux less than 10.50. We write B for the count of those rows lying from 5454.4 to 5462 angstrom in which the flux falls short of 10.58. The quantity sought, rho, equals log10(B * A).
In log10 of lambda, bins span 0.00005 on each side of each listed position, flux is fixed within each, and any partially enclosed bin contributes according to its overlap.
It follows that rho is 1.38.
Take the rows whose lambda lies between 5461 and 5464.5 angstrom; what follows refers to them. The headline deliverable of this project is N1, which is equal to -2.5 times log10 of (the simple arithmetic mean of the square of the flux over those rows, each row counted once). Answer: -5.08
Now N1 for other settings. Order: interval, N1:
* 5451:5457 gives -5.10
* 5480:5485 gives -5.03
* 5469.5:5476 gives -5.09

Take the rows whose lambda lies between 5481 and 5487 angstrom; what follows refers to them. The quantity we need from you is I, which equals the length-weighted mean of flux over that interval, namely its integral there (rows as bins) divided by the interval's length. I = 10.2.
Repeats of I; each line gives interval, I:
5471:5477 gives 10.2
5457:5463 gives 10.7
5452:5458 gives 10.4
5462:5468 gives 10.4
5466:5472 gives 10.6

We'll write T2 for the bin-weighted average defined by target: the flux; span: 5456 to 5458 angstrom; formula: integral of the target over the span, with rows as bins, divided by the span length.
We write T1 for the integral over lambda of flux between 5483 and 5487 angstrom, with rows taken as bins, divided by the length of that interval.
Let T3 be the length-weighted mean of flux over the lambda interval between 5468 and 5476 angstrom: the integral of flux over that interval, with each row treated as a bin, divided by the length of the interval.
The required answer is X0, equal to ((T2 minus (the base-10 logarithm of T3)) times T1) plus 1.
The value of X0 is 98.1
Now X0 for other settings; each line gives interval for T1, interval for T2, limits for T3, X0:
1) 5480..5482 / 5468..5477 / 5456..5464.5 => 95.0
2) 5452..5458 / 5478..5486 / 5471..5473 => 95.9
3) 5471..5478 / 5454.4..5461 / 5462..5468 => 98.3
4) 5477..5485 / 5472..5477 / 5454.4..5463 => 93.2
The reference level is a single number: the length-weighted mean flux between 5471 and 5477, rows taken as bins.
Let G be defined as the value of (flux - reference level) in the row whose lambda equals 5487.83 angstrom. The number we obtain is -0.1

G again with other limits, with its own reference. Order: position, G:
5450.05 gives 0.6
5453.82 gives 0.1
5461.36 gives 0.3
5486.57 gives 0.0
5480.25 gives -0.2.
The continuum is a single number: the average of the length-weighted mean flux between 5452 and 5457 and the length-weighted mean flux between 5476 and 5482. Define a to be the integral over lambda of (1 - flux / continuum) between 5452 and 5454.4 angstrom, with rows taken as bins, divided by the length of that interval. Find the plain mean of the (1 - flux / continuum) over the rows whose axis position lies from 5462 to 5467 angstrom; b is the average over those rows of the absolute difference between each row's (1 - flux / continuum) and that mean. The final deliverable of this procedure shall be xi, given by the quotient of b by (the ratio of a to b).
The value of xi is -0.0028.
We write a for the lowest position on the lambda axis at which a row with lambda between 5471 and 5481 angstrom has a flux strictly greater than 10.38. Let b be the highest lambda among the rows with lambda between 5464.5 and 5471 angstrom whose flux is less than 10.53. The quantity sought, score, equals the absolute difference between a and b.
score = 6.3 angstrom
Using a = 5471.43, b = 5465.13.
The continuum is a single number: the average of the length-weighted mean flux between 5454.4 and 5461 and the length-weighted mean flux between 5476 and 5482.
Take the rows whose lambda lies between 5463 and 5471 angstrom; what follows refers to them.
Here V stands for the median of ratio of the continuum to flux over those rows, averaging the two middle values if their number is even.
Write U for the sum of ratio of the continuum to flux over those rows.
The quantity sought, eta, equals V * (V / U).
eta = 0.160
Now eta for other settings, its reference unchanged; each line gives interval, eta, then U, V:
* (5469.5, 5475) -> 0.241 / 3.9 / 0.97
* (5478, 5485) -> 0.206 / 5.1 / 1.02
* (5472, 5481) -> 0.147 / 7.1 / 1.02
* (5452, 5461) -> 0.137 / 6.8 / 0.97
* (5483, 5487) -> 0.332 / 3.0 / 0.99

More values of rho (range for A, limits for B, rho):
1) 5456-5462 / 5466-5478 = 0.78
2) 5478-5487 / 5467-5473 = 0.85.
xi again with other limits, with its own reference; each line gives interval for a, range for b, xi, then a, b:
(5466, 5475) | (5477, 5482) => -0.0010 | -0.038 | 0.006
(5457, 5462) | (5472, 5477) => -0.0115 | -0.057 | 0.026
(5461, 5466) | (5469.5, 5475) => -0.0064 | -0.024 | 0.012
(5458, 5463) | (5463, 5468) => -0.0027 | -0.051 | 0.012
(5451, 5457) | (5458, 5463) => -0.0180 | -0.029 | 0.023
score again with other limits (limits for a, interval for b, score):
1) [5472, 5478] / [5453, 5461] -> 16.4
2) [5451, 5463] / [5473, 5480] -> 27.7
